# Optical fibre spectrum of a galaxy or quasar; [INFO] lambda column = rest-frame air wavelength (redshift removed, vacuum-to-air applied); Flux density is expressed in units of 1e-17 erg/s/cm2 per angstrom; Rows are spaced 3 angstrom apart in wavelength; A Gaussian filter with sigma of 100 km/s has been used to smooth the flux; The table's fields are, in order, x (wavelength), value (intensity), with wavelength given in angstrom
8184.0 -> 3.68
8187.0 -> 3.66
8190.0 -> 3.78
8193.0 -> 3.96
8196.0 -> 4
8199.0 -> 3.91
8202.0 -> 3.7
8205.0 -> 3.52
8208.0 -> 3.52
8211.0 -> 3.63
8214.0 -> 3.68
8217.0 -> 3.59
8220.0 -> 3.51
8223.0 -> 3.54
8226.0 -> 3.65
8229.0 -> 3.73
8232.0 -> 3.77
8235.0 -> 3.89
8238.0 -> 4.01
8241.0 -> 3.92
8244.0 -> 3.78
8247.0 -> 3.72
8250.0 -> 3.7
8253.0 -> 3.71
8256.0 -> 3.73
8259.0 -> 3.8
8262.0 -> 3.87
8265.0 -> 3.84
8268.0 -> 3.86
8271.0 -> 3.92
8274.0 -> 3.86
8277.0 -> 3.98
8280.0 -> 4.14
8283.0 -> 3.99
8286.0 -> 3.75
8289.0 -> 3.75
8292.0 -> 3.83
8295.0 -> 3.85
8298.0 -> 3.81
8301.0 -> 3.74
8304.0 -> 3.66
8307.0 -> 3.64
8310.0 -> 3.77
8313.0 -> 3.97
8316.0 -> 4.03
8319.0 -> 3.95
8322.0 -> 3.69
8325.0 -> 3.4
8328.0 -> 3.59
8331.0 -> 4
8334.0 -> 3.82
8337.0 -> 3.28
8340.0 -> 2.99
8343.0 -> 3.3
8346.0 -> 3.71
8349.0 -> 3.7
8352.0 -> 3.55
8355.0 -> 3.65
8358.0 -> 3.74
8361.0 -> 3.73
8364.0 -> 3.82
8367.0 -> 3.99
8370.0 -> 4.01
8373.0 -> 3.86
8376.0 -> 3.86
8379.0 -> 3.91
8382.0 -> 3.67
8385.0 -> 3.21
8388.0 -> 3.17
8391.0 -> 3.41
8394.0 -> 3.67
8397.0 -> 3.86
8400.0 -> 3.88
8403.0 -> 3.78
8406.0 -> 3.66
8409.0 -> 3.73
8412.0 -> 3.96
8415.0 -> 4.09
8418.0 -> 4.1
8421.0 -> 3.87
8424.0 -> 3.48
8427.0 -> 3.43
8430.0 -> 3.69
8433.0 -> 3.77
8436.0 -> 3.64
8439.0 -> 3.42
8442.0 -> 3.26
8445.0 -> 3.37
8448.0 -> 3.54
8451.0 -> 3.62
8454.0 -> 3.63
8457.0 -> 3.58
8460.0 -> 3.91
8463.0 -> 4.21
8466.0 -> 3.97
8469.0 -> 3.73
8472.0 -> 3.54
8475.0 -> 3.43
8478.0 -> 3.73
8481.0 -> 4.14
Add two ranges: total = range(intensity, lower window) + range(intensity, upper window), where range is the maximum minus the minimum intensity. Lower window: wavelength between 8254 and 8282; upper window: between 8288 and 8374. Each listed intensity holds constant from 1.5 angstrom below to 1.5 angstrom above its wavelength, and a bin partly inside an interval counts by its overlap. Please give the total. 1.45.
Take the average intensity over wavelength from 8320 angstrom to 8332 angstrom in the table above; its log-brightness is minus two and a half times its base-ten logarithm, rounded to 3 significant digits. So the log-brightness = -1.41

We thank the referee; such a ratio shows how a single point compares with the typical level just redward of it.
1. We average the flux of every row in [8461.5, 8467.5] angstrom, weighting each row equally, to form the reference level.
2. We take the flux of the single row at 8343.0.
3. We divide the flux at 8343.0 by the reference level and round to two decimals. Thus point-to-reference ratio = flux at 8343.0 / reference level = 0.81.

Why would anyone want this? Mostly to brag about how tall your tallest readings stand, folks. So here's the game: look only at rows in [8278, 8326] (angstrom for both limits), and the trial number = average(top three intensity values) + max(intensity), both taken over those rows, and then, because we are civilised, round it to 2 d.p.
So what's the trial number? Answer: 8.19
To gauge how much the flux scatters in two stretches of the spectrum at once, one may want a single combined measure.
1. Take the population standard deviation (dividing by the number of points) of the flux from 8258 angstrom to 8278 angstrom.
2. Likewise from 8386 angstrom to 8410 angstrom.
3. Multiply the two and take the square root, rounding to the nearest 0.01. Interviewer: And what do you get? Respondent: 0.11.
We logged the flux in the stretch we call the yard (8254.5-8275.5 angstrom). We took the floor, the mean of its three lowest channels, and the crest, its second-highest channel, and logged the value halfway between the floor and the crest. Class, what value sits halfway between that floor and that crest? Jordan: 3.83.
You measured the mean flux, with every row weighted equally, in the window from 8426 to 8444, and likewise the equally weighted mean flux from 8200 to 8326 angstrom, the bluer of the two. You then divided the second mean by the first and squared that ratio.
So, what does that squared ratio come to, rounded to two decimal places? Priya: 1.14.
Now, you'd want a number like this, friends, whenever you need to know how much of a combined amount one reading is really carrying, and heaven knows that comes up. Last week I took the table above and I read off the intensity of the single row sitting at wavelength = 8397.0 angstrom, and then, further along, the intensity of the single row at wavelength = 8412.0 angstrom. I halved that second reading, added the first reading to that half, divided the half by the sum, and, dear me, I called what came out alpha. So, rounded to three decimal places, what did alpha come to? 0.339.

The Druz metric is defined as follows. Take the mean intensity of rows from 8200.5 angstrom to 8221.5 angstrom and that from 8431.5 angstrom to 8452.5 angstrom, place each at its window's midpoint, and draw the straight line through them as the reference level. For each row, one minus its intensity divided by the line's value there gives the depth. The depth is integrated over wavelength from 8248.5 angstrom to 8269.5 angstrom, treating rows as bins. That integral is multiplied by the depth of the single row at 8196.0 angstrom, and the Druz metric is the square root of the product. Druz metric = 0.37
